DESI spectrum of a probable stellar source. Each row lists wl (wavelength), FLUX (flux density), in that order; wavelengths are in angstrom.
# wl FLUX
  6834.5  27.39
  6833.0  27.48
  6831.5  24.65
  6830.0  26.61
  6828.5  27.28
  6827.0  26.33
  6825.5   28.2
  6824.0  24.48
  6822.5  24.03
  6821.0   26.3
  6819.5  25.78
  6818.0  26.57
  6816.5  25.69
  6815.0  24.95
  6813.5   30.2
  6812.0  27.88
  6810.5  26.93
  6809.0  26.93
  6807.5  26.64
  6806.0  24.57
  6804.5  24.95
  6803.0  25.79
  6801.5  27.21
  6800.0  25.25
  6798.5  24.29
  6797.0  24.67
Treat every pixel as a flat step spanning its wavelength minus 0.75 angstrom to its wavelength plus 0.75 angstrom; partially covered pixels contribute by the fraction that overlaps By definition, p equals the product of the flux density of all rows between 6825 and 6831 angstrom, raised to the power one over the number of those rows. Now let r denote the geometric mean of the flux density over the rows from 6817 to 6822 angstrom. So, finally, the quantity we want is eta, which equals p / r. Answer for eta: 1.03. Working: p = 27.1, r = 26.2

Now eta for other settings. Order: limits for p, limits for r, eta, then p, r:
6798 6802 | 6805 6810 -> 0.98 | 25.6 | 26.0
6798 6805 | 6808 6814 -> 0.91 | 25.5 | 28.0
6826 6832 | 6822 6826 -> 1.03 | 26.2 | 25.5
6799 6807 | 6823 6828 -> 0.97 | 25.5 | 26.3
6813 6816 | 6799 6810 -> 1.06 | 27.4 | 25.9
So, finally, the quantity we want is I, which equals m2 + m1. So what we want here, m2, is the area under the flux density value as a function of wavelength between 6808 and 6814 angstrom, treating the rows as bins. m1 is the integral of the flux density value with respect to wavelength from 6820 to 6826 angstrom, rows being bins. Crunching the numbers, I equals 321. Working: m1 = 154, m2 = 167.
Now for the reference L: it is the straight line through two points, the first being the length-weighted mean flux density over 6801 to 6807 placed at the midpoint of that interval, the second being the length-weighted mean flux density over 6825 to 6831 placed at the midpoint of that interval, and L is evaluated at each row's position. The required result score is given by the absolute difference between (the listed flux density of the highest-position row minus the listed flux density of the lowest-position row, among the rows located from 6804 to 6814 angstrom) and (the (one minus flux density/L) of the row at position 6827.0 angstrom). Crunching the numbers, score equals 5.2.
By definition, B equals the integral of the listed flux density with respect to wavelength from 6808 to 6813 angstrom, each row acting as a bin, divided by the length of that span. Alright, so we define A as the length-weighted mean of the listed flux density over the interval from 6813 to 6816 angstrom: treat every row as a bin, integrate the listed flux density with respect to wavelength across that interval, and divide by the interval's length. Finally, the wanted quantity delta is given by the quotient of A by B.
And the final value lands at 0.99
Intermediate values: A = 27.2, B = 27.4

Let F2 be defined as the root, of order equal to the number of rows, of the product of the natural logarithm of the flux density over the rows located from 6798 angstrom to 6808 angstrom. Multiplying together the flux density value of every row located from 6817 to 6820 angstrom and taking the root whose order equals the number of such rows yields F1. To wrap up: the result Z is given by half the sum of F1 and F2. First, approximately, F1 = 26.2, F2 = 3.24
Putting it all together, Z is 14.7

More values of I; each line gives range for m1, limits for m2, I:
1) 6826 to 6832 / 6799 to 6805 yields 313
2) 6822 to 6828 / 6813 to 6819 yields 315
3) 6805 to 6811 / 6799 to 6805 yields 312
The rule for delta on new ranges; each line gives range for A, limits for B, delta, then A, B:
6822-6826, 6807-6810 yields 0.95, 25.5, 26.8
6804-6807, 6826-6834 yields 0.94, 24.9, 26.6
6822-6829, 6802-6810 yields 1.01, 26.1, 25.9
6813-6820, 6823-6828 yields 1.01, 26.5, 26.3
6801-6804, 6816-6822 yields 1.01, 26.3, 26.0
